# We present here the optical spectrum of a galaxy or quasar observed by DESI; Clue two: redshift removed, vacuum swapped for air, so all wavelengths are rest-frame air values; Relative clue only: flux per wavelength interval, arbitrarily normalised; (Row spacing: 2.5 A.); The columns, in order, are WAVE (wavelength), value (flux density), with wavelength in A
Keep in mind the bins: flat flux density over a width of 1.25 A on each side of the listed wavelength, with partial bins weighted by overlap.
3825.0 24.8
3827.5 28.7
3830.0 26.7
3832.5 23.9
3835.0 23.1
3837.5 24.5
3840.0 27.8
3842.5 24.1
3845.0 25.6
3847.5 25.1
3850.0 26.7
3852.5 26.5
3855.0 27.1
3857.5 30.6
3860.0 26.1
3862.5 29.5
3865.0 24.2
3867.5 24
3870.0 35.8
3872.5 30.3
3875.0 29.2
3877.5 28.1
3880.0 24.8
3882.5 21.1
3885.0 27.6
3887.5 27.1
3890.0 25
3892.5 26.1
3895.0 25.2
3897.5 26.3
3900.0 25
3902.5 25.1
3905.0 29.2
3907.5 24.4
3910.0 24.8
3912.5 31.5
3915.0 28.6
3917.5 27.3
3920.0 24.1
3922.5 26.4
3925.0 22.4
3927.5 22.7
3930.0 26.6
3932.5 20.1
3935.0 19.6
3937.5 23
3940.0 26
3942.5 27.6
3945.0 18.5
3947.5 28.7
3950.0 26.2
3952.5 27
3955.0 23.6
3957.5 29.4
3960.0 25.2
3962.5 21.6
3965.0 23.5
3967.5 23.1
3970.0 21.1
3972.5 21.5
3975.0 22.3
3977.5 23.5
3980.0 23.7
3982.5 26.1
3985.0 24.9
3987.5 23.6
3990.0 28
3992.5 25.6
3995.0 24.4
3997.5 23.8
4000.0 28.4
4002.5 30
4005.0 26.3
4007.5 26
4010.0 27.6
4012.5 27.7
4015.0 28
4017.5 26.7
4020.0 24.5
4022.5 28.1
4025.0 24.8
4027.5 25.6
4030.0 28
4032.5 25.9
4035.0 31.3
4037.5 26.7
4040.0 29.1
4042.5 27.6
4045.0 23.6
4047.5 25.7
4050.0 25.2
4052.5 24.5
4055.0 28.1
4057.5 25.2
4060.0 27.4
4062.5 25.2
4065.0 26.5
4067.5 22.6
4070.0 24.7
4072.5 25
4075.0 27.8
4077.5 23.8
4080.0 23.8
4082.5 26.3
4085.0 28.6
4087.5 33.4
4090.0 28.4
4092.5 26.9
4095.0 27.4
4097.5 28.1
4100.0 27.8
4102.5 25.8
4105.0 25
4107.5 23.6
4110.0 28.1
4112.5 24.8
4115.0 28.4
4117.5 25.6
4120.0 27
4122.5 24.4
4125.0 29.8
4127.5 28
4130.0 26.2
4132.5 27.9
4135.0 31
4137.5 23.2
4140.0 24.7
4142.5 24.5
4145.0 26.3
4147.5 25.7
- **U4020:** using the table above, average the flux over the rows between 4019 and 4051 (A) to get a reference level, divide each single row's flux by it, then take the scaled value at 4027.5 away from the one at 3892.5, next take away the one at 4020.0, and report -0.90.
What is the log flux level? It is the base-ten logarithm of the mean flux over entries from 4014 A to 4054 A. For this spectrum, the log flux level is 1.425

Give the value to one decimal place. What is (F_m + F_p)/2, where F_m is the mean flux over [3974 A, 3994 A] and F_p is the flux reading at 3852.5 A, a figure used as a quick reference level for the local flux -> 25.6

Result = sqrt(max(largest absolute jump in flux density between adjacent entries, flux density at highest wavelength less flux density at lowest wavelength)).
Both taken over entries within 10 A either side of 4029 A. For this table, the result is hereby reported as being 2.3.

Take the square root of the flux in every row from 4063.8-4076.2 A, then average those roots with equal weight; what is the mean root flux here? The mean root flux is 5.03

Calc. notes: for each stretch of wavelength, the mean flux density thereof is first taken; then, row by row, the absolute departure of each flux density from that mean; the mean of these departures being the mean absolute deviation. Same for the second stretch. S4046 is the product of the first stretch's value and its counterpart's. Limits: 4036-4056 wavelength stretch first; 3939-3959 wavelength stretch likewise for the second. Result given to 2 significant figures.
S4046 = 3.8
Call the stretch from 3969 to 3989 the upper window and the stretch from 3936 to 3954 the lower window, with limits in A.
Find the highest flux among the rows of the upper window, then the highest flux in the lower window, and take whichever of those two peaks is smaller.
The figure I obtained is 26.1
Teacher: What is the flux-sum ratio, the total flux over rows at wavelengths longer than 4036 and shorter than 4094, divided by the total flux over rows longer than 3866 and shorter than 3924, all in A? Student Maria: 0.98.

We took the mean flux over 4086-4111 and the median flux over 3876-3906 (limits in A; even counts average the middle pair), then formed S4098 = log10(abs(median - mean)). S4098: 0.26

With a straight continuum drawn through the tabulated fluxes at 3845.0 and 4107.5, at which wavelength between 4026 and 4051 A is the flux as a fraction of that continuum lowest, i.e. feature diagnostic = 4045.0 A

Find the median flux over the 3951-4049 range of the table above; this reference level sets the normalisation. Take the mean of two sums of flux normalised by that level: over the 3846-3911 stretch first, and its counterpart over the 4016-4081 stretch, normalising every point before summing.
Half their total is 26.7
